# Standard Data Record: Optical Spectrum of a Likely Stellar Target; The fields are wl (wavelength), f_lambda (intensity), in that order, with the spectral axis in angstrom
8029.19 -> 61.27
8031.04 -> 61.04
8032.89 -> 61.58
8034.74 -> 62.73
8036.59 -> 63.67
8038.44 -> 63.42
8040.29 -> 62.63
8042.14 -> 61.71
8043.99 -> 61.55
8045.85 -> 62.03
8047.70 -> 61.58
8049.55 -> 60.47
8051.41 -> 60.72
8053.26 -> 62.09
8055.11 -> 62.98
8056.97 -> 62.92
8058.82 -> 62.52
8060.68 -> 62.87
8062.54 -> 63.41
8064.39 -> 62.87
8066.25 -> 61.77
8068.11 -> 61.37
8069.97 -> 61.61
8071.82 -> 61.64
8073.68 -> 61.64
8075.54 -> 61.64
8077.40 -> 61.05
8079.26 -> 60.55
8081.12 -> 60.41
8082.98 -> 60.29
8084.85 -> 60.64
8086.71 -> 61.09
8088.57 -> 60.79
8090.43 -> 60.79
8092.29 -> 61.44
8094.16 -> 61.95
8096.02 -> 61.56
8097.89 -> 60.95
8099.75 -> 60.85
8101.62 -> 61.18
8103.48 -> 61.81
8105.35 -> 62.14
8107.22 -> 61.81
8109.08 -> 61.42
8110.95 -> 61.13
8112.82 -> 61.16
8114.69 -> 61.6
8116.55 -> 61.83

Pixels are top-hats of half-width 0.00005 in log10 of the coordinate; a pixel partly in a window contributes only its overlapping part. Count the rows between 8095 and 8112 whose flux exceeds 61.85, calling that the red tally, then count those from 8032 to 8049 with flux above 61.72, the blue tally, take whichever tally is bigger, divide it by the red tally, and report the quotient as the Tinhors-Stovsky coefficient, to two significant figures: 5.0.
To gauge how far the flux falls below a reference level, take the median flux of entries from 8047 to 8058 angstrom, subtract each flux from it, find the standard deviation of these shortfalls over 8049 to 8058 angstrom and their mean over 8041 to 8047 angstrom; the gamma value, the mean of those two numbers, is 0.6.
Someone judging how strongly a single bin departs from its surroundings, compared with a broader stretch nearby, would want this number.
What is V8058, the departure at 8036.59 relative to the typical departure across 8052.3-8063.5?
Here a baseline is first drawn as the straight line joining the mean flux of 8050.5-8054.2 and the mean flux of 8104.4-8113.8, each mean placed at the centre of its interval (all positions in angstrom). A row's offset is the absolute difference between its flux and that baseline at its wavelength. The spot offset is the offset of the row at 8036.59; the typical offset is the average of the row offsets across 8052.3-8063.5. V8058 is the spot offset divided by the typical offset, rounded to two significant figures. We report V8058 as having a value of 1.7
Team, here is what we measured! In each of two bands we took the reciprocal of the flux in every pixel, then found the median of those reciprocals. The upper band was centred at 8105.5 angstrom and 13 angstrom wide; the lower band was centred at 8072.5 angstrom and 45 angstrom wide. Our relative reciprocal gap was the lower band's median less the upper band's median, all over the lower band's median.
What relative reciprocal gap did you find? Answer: -0.003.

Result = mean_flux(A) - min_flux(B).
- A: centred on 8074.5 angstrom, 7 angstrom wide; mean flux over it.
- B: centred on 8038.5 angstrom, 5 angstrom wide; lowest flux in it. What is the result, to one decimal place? -1.1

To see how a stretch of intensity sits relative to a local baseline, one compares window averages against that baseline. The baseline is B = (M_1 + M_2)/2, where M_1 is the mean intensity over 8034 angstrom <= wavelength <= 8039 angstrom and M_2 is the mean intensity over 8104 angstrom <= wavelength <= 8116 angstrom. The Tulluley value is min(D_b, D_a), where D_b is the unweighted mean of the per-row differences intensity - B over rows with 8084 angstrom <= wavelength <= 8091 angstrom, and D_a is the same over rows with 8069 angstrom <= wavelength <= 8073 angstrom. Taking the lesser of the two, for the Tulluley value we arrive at -1.6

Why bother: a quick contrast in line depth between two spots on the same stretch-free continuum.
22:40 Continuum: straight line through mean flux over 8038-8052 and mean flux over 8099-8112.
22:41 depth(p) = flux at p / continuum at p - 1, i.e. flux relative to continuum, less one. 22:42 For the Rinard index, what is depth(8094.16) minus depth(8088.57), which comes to 0.019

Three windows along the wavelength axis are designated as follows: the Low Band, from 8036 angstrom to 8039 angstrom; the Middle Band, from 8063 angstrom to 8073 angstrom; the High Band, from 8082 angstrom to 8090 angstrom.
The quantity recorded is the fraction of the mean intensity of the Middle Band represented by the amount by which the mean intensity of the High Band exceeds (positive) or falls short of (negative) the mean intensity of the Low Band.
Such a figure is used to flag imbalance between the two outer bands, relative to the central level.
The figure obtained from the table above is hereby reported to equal -0.046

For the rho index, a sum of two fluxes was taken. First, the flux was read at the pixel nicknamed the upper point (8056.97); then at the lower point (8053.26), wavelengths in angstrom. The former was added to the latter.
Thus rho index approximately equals 125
